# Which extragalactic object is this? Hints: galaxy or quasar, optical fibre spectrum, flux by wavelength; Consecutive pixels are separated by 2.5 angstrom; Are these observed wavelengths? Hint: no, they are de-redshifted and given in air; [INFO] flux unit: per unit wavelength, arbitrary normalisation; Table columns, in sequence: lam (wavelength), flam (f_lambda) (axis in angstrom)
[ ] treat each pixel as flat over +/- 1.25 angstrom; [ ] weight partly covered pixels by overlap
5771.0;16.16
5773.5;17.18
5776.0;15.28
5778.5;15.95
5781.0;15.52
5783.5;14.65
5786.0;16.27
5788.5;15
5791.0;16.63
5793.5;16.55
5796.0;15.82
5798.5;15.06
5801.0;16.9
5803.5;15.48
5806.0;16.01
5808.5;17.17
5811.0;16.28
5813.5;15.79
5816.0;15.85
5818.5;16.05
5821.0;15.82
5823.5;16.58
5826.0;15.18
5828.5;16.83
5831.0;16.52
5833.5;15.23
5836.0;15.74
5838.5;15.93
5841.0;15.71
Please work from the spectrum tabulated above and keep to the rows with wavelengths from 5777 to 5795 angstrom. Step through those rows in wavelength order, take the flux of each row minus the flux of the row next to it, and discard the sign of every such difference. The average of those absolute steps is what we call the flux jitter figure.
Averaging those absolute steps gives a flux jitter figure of 0.98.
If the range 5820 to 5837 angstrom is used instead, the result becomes 0.99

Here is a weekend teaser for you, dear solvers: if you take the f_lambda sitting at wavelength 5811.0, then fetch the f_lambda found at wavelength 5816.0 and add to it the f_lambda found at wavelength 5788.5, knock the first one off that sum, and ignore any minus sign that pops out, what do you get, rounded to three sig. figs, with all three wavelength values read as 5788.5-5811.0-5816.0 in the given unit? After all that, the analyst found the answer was 14.6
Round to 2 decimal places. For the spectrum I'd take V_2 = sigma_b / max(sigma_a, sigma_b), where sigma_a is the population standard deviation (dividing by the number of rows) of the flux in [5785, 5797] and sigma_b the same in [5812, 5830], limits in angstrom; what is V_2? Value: 0.85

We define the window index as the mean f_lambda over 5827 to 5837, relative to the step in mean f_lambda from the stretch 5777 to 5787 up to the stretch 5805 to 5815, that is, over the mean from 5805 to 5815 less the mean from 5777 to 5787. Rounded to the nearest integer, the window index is 22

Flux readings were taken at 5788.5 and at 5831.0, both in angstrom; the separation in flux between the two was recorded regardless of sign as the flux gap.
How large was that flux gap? 1.52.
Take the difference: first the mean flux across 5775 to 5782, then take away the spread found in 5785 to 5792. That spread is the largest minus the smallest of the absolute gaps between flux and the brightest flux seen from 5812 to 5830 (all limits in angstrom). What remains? 14.0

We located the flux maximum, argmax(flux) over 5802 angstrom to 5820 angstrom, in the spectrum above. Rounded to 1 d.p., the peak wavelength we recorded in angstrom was 5808.5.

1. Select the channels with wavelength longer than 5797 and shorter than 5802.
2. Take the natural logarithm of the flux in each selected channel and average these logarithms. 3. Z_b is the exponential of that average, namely 16.0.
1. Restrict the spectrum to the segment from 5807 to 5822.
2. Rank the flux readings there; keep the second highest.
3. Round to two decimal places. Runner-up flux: 16.28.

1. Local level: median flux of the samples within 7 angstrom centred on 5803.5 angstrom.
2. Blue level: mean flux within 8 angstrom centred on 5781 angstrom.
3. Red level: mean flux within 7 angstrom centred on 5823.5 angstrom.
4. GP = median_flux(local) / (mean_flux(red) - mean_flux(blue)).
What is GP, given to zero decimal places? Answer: 33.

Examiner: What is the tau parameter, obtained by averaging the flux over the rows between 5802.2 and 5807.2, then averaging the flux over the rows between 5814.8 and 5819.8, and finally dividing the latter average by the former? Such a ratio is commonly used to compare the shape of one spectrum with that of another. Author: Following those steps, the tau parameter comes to 1.01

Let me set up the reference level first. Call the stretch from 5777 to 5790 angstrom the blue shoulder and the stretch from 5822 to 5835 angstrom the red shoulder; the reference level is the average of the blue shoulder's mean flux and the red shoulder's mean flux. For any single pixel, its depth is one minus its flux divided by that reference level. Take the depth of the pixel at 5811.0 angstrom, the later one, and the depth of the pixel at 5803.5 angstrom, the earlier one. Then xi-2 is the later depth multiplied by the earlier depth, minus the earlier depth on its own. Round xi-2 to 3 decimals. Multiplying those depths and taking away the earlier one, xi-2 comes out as -0.019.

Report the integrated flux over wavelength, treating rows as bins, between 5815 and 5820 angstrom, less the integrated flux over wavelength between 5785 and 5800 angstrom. -159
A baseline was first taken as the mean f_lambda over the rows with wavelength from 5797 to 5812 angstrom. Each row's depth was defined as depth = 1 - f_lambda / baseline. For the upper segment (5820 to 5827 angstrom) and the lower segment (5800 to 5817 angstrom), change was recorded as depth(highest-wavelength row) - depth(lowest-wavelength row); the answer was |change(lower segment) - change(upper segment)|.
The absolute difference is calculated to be 0.025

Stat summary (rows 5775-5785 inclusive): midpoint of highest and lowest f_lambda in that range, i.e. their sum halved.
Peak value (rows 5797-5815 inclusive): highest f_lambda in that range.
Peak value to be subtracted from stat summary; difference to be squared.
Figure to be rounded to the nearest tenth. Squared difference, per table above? 3.5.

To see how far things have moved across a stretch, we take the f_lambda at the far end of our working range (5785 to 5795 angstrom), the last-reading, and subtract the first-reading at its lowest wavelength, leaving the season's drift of 0.3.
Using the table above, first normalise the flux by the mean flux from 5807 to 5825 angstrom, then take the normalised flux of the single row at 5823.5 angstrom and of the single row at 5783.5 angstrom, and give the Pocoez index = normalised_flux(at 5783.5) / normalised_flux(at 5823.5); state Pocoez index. 0.88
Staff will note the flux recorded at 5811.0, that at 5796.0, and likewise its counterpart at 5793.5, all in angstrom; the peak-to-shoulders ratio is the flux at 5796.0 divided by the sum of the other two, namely 0.48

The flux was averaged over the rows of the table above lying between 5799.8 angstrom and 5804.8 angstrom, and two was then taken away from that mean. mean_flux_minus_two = 14.2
